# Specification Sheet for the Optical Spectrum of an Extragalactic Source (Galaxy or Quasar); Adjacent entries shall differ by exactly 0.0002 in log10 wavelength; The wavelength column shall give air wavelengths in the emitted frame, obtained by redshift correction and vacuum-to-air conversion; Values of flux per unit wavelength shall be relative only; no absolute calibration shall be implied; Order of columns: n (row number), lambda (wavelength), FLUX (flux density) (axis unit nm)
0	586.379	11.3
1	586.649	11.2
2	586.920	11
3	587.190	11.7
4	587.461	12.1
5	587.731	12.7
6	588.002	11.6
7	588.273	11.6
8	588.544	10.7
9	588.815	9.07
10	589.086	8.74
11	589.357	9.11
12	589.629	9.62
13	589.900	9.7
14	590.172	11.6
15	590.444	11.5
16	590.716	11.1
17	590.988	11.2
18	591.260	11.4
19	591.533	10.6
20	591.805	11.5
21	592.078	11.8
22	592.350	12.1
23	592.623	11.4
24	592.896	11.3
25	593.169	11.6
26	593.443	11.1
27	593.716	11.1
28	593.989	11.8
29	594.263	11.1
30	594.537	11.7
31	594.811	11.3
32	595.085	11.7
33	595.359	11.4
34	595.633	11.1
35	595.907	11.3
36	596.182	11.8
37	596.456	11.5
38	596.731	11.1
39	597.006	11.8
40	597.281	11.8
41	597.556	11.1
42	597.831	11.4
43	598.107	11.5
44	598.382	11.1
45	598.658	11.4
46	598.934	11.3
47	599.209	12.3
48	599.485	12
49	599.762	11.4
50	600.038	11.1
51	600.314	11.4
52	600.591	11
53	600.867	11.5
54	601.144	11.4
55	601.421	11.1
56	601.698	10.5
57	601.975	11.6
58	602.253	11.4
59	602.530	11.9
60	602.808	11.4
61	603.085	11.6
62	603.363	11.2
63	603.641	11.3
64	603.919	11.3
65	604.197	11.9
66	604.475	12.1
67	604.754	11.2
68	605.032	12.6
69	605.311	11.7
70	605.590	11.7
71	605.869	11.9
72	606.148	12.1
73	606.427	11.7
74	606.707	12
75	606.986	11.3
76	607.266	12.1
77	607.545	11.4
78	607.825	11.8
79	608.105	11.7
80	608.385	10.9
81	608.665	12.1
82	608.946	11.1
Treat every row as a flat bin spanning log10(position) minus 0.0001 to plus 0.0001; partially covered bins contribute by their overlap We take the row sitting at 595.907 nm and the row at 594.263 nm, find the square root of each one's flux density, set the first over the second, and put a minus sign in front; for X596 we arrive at -1.01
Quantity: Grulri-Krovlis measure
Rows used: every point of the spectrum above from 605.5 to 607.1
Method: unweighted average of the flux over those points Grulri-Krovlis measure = 11.8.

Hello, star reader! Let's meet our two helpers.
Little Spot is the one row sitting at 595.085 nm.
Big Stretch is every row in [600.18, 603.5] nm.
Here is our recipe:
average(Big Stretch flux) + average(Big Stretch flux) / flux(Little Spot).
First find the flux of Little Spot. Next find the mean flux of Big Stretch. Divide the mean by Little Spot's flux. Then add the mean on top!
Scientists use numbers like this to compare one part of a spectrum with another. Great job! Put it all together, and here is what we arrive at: 12.30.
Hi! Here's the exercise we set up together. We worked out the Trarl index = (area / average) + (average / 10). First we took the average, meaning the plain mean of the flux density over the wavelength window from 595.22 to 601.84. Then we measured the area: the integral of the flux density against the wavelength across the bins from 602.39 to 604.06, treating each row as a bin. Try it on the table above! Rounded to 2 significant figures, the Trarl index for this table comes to 2.8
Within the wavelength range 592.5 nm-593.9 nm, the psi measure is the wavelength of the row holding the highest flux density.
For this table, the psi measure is 593.169 nm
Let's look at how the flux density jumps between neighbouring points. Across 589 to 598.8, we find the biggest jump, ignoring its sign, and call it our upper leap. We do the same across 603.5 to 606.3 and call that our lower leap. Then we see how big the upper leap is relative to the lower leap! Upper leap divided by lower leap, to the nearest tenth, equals 1.4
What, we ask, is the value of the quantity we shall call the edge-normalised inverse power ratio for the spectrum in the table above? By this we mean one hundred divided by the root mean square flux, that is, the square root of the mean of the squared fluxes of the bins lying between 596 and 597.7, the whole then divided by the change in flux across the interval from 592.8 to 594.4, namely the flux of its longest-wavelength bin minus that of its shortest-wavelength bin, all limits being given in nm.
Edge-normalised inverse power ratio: -43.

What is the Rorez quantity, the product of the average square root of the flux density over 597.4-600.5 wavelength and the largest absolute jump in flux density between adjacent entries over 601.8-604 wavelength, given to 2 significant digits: 1.7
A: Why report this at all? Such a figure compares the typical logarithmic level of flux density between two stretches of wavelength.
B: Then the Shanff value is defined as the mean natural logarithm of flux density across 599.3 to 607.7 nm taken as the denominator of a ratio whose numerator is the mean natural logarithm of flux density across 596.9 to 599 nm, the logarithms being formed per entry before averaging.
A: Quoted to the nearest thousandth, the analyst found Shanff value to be 0.995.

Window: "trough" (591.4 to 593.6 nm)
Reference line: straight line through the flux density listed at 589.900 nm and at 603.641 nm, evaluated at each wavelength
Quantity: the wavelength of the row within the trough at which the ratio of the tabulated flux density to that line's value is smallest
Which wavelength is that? 591.533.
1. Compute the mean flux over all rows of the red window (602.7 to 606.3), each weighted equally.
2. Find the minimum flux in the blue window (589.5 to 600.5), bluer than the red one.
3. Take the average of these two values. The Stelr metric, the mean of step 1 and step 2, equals 10.7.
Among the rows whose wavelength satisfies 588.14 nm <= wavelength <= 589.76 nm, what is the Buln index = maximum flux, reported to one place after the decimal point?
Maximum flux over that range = 11.6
